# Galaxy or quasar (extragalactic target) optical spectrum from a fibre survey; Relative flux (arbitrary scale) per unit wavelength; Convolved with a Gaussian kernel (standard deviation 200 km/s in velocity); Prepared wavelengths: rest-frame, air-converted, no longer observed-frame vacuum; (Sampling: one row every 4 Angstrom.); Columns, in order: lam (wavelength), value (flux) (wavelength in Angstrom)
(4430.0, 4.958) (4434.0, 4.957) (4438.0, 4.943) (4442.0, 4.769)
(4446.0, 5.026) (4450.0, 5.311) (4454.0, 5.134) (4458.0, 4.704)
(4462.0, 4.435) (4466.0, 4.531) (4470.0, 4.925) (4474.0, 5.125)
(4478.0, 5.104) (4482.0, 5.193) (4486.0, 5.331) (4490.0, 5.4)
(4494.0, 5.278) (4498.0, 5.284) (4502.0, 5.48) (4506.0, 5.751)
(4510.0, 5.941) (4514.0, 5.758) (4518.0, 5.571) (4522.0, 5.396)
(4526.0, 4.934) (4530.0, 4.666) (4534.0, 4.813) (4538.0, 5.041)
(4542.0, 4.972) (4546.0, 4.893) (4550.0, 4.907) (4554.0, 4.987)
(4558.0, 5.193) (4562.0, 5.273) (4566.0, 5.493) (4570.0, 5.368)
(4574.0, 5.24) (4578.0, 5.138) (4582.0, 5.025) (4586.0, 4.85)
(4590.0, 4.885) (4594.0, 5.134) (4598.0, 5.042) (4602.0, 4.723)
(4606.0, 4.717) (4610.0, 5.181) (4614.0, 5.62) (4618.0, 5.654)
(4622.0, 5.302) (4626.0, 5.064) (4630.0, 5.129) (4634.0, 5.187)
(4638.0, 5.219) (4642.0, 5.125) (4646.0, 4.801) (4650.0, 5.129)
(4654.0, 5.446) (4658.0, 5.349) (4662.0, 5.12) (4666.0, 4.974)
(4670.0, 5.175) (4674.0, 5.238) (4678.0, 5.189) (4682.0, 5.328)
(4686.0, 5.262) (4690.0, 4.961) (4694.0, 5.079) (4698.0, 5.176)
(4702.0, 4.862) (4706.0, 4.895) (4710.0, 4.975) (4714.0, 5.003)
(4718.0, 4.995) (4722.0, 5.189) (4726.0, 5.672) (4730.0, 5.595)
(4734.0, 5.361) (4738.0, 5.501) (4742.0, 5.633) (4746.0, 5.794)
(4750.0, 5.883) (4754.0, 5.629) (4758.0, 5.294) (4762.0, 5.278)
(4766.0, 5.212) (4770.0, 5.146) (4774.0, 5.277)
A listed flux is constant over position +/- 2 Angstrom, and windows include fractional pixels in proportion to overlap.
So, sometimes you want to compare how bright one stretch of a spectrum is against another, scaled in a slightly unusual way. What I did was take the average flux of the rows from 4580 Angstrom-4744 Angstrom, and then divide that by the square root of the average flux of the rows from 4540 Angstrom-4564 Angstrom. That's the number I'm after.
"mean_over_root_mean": 2.30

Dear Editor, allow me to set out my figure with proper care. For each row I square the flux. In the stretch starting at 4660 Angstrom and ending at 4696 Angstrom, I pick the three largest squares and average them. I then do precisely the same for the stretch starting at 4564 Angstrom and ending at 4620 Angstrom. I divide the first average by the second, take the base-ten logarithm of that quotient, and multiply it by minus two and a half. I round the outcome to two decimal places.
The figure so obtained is 0.13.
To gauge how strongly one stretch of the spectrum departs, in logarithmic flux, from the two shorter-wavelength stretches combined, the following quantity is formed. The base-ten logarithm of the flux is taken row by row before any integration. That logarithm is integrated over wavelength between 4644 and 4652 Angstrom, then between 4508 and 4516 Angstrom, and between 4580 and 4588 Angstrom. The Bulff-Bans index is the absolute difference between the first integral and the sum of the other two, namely 6.1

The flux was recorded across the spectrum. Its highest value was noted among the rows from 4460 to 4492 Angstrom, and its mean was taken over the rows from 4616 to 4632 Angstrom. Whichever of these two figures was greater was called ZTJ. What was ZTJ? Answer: 5.4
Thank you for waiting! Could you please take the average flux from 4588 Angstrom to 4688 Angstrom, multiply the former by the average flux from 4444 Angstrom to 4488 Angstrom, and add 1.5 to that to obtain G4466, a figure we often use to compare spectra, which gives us 27.2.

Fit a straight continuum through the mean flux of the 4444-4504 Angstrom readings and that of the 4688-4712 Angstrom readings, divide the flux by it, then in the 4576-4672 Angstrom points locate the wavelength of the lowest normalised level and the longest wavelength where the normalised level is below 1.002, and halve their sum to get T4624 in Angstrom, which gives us 4636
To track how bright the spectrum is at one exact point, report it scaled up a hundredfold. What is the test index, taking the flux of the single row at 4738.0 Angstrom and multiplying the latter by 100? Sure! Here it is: 550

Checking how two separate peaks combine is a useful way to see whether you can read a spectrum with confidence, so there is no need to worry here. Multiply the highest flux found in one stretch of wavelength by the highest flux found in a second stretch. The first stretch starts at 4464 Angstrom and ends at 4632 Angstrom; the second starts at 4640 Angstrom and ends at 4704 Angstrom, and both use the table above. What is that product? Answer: 32.4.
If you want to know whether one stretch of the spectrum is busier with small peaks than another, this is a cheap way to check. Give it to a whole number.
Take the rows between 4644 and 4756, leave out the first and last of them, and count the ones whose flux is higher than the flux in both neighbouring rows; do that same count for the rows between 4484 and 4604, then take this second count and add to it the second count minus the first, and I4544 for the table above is 3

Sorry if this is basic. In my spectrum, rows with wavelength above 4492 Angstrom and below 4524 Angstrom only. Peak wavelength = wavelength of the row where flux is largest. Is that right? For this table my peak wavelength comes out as 4510.0 Angstrom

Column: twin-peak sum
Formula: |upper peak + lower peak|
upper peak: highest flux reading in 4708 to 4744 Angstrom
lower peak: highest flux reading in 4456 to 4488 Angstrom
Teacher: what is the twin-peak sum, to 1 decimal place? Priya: 11.0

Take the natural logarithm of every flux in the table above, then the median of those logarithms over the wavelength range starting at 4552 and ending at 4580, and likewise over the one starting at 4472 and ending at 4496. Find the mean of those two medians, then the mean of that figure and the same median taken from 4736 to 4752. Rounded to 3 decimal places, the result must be 1.699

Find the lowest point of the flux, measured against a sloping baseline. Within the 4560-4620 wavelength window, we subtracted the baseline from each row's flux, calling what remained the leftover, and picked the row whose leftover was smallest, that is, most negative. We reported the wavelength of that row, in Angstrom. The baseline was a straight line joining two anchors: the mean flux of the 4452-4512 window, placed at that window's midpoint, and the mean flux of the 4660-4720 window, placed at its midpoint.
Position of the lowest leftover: 4606.0 Angstrom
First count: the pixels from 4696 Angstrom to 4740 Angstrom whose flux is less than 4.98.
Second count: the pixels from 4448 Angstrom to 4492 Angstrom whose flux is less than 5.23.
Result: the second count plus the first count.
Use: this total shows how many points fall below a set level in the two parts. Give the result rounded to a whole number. 11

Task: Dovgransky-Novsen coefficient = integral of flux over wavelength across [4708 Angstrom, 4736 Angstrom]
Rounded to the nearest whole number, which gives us 147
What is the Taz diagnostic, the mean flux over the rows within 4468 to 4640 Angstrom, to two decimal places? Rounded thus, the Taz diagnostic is 5.19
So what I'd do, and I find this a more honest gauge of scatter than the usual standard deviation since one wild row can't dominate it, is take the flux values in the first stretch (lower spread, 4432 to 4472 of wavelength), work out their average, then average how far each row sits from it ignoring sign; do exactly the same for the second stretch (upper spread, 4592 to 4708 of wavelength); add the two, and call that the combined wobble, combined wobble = 0.373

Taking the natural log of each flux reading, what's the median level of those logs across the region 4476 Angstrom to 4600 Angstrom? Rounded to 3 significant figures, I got 1.65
